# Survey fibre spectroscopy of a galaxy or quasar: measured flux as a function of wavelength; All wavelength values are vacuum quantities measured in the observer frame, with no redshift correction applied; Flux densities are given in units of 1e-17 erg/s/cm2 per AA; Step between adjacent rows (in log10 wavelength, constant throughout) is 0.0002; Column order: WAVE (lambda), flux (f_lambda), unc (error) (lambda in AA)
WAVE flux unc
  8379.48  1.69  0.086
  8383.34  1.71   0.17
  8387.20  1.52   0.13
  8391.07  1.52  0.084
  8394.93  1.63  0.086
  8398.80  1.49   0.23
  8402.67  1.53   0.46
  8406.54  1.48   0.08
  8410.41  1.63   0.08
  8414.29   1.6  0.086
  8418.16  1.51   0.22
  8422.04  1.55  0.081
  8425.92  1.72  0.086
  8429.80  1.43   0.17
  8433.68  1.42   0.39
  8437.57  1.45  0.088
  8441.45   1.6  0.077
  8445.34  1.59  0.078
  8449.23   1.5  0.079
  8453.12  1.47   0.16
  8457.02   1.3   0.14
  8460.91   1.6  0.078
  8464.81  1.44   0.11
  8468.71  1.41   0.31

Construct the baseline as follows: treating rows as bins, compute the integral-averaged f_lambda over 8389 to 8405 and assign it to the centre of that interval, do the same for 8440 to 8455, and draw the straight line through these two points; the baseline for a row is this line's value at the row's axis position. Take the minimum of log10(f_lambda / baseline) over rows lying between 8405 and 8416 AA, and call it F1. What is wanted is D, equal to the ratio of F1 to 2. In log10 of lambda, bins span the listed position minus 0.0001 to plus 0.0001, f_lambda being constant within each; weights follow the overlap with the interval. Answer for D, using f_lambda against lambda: -0.009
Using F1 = -0.017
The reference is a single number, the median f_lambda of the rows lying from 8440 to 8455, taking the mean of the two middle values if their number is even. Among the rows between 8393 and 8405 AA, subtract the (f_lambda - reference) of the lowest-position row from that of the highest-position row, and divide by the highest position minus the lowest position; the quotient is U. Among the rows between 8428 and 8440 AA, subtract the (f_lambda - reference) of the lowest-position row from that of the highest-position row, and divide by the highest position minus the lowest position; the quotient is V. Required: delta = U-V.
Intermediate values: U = -0.013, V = 0.003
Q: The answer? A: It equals -0.015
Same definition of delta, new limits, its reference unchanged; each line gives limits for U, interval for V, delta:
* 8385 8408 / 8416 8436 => 0.004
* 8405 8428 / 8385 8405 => 0.012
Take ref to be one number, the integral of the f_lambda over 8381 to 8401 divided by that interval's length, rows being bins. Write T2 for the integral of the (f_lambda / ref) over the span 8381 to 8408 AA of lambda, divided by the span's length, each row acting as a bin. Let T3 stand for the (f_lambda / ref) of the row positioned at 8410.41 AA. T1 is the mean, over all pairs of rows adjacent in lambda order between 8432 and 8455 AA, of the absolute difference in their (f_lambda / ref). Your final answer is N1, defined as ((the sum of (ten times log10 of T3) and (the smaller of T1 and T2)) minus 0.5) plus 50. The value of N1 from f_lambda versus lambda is 49.7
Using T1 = 0.039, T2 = 0.99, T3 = 1.03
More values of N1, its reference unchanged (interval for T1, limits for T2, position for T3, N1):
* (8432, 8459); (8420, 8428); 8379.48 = 49.9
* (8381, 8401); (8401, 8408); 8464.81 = 49.2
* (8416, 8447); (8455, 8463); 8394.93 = 49.7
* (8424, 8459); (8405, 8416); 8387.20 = 49.4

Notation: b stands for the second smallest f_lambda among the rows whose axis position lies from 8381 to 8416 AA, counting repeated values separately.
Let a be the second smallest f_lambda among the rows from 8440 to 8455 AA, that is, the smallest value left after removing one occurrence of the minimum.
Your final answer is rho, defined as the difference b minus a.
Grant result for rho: -0.010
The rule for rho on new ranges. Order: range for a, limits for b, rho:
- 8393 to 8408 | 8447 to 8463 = -0.020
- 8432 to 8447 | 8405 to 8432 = 0.030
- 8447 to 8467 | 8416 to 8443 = -0.010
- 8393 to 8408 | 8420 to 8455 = -0.060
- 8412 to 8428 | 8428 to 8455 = -0.120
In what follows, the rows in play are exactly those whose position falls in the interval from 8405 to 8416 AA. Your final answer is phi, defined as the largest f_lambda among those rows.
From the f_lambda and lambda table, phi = 1.63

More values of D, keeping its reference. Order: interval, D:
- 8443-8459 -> -0.037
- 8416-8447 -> -0.017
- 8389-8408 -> -0.009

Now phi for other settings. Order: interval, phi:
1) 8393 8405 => 1.63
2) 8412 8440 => 1.72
